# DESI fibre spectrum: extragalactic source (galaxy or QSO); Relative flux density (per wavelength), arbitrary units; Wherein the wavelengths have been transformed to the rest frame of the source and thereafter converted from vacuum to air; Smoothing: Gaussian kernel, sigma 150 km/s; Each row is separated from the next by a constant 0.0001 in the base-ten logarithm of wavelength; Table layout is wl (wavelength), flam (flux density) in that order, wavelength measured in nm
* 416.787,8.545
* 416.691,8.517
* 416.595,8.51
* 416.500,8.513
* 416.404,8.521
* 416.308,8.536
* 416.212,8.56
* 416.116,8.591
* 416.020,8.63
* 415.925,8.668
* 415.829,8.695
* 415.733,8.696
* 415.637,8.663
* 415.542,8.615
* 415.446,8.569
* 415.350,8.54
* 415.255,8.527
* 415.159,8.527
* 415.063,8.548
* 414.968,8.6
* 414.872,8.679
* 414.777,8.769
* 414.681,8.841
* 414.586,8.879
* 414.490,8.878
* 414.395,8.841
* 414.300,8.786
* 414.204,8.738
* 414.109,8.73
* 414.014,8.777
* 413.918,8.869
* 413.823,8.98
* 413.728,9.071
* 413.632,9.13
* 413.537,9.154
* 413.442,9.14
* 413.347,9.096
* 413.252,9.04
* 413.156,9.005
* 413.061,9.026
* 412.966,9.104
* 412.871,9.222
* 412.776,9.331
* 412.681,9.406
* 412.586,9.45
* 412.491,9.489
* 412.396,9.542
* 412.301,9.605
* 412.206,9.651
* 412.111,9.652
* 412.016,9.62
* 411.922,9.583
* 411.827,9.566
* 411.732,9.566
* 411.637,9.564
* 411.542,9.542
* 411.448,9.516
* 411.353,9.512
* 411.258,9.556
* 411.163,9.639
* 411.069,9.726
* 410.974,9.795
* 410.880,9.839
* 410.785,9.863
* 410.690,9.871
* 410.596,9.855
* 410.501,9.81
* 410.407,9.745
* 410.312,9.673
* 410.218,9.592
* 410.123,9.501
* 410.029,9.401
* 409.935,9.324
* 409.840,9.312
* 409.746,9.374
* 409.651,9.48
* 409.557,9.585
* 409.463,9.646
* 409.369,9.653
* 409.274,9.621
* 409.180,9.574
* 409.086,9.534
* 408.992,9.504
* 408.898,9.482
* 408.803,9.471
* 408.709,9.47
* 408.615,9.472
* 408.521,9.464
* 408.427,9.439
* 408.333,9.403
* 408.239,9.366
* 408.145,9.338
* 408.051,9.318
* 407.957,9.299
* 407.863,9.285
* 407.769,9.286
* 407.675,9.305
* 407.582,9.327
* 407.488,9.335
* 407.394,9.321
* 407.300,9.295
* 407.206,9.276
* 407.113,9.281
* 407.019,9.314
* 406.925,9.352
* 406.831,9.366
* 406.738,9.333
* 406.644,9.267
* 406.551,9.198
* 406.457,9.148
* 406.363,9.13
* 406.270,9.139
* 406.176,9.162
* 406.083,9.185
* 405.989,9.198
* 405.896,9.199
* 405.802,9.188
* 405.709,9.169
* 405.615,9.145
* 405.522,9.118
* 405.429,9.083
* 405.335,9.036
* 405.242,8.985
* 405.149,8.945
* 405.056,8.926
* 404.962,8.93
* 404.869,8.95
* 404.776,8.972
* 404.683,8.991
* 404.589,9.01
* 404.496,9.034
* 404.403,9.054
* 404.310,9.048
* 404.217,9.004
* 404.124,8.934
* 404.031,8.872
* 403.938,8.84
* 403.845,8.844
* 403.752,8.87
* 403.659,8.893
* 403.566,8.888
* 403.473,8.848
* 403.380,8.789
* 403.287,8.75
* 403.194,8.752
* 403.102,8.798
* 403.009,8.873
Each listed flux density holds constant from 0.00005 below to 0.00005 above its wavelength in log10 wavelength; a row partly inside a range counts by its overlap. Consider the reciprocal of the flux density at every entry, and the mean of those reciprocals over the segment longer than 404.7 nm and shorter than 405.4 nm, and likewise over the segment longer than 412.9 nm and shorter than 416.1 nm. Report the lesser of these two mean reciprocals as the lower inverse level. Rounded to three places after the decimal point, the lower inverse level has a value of 0.112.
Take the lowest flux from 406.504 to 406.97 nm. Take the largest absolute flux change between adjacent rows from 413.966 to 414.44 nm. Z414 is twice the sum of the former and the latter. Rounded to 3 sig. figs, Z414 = 18.5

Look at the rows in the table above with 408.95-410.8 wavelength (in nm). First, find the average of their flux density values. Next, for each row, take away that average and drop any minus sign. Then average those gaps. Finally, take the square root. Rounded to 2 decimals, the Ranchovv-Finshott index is 0.37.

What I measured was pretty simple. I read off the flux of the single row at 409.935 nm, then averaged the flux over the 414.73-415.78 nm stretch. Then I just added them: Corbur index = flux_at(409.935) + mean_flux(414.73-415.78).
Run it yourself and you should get 17.9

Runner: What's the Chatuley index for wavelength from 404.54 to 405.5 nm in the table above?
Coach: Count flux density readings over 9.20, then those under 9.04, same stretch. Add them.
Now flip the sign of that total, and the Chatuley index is -9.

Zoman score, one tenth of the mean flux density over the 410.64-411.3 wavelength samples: 0.976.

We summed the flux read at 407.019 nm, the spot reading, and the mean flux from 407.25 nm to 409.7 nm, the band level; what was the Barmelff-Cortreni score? 18.7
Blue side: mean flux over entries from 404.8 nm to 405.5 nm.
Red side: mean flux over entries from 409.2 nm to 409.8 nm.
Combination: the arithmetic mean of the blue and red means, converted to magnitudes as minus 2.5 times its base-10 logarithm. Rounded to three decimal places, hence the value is -2.418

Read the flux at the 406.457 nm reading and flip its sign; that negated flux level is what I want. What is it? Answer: -9.15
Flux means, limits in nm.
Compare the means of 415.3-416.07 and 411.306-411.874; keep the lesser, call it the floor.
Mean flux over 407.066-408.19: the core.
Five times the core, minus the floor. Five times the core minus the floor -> 37.9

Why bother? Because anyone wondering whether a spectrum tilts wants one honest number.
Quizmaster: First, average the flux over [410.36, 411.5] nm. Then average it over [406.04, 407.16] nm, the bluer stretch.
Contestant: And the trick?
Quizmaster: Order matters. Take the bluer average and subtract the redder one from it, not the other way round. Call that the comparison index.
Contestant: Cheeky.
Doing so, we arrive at -0.5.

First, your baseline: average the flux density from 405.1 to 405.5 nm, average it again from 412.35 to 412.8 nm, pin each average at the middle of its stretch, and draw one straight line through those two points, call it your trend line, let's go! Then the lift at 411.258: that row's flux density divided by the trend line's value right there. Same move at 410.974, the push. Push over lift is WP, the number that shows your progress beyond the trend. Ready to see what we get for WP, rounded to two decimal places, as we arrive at 1.03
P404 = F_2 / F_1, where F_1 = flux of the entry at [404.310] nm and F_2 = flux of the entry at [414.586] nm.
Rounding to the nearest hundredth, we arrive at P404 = 0.98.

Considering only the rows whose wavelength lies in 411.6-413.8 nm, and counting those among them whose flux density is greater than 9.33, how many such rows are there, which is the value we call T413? 13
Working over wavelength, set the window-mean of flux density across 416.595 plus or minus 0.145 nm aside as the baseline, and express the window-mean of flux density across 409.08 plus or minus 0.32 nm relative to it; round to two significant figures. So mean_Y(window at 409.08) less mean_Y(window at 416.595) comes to 1.0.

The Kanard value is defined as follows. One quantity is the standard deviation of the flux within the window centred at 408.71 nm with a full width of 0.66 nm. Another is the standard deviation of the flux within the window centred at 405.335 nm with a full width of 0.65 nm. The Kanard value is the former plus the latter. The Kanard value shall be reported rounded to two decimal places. 0.10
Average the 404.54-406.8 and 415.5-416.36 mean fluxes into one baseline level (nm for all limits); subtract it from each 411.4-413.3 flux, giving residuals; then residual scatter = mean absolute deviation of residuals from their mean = 0.18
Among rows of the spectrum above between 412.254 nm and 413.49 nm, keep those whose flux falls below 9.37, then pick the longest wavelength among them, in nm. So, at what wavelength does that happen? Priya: 413.442 nm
